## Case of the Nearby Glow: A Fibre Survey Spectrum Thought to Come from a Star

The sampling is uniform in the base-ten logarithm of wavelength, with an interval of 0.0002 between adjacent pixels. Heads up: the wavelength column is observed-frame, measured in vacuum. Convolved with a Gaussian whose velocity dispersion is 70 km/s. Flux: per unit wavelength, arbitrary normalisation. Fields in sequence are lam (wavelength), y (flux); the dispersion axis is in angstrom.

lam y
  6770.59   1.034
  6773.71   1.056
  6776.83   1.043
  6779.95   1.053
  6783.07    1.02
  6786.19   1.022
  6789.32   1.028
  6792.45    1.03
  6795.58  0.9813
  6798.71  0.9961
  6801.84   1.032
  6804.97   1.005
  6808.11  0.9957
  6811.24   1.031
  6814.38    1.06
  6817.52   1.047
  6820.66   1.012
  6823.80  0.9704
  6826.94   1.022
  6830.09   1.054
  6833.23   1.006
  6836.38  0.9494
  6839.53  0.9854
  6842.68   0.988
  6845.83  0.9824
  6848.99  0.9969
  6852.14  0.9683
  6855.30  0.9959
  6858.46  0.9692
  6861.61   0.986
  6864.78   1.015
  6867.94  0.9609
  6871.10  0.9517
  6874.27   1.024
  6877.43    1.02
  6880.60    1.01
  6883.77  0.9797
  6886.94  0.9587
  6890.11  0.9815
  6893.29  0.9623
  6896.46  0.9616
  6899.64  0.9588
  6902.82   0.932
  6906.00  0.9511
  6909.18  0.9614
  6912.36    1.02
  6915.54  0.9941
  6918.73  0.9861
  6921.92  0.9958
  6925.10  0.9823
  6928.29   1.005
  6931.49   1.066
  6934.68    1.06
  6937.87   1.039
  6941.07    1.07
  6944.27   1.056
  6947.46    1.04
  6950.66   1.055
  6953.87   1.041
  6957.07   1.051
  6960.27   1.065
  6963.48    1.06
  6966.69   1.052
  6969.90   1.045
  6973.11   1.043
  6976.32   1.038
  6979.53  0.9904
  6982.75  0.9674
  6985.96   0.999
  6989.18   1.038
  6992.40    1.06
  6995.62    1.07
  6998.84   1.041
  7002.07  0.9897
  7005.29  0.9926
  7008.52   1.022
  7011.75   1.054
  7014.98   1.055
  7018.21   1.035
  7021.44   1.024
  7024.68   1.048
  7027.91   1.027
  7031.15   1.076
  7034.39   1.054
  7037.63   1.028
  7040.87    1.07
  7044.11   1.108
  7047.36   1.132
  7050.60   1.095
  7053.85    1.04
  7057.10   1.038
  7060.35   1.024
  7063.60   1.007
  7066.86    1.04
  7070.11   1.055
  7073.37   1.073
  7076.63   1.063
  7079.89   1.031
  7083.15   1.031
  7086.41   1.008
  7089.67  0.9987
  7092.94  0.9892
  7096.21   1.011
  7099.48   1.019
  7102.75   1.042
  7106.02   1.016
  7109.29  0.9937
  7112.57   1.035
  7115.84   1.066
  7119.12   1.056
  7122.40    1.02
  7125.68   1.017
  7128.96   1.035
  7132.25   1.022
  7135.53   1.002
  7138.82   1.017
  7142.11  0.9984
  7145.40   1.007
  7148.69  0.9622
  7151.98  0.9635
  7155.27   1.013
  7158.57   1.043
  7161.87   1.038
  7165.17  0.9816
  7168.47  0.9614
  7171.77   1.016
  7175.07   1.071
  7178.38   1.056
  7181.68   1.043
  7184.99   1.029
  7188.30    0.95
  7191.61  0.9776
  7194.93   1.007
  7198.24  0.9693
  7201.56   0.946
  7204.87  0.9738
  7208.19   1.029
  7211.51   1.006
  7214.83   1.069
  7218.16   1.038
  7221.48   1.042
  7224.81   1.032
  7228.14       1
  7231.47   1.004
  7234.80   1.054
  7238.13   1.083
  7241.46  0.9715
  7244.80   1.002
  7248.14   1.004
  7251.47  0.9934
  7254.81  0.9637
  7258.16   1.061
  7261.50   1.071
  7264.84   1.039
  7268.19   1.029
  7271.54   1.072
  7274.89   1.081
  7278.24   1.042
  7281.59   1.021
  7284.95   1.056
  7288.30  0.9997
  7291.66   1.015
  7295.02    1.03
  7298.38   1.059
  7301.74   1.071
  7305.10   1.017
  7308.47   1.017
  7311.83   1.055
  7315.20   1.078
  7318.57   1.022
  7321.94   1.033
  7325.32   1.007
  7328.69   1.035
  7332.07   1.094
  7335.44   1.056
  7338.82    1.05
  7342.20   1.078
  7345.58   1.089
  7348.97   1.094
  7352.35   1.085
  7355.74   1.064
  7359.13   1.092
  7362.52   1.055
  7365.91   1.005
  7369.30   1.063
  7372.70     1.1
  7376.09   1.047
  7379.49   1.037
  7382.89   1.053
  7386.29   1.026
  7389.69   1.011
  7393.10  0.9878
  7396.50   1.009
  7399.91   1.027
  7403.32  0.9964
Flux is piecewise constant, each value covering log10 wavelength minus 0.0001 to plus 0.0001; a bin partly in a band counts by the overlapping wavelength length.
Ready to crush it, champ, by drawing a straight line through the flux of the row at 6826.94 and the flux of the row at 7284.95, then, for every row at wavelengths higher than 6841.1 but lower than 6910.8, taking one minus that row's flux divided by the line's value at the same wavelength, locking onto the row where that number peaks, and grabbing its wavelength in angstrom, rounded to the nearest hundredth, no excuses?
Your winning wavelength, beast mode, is 6902.82 angstrom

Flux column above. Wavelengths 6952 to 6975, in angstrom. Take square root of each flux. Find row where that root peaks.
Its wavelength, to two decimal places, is 6960.27 angstrom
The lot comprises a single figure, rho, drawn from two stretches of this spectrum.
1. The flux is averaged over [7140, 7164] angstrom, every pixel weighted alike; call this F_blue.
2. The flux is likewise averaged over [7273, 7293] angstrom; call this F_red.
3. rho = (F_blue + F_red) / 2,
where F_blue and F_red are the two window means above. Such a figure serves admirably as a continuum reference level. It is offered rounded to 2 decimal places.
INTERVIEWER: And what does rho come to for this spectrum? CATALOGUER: 1.02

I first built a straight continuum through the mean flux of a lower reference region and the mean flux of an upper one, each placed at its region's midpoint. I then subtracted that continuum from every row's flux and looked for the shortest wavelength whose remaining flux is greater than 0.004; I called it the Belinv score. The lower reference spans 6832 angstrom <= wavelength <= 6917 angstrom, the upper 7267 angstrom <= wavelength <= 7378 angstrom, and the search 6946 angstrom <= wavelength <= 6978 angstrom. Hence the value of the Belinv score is 6947.46 angstrom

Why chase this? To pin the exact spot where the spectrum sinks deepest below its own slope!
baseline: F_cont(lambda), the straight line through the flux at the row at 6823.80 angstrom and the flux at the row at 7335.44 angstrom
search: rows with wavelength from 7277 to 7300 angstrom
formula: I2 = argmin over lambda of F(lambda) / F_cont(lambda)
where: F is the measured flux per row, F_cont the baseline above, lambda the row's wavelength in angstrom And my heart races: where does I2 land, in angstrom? 7288.30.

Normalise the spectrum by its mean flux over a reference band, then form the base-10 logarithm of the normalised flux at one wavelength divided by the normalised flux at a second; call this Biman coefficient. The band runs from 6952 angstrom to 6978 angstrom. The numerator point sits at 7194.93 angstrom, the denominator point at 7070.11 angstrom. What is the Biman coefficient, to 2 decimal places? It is -0.02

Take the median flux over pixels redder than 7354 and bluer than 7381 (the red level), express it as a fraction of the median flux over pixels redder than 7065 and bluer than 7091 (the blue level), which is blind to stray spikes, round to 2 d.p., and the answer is 1.02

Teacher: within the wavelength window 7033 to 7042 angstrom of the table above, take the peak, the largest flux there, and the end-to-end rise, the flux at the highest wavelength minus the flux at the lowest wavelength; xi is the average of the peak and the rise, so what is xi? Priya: 0.54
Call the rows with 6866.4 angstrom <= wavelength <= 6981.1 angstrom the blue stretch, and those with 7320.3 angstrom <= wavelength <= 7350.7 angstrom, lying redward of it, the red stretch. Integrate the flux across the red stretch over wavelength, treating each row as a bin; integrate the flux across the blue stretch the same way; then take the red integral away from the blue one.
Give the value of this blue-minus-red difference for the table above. 84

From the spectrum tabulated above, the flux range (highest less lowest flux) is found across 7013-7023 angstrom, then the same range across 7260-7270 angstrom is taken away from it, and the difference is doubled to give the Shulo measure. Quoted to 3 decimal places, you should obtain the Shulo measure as -0.022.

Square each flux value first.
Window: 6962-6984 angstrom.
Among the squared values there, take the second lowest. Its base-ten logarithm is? -0.01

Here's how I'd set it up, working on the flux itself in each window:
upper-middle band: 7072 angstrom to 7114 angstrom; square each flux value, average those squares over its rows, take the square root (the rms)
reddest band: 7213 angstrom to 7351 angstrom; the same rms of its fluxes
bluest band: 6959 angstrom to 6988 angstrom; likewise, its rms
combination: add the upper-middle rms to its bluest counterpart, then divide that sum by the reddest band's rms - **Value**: 1.97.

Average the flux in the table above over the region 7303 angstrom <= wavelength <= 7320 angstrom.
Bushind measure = 1.04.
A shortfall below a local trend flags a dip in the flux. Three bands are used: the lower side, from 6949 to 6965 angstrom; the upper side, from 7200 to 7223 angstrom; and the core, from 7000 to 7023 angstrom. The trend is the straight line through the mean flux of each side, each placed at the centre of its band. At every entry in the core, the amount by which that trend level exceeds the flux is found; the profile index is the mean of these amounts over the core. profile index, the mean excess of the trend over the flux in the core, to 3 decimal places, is 0.021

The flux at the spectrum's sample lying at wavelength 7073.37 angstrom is 1.073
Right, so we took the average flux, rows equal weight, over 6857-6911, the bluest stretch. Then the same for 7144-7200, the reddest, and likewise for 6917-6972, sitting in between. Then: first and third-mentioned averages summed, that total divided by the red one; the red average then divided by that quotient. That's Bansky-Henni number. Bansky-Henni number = 0.50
